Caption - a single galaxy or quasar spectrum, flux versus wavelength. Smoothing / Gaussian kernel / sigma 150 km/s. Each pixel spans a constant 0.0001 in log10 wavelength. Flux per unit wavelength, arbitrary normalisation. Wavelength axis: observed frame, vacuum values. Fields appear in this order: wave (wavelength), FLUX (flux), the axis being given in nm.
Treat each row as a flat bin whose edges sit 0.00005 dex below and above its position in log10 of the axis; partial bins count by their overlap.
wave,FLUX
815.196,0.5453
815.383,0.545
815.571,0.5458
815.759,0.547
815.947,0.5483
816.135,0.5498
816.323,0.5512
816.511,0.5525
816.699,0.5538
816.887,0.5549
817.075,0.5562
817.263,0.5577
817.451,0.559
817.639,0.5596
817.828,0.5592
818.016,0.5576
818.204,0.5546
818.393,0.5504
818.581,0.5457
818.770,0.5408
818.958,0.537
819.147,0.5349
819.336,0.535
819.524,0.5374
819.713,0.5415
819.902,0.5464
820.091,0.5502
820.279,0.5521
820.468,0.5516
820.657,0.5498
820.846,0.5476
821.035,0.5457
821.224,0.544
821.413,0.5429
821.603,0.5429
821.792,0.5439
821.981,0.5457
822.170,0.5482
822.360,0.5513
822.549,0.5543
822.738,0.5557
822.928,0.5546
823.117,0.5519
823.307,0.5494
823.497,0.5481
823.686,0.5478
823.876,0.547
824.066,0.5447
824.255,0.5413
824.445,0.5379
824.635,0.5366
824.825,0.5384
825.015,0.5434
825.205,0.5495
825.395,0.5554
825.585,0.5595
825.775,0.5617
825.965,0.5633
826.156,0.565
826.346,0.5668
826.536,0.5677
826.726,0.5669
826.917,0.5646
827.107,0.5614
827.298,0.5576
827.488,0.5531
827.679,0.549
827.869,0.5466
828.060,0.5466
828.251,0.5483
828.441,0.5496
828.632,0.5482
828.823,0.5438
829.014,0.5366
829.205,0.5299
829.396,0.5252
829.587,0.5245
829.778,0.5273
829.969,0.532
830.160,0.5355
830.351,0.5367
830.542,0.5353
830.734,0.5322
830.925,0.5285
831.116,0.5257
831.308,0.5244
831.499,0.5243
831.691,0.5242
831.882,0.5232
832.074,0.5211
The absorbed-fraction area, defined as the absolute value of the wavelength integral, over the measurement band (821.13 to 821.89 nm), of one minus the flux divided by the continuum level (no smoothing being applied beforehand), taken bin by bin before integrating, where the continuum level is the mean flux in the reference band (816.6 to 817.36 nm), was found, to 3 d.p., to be 0.017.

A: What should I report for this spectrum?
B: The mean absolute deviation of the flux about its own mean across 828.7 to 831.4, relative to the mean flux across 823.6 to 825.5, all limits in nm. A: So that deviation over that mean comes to 0.009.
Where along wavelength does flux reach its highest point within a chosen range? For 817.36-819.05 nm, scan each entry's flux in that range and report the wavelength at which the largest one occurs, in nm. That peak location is 817.639 nm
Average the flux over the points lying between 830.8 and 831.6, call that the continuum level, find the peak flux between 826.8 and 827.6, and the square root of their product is 0.545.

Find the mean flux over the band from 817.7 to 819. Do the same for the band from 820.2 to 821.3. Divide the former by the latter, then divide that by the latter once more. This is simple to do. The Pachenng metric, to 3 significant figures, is 1.83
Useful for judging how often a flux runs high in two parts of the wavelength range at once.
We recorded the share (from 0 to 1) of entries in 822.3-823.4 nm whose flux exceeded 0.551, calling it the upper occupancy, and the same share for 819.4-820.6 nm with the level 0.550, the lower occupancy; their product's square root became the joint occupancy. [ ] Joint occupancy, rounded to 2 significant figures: 0.65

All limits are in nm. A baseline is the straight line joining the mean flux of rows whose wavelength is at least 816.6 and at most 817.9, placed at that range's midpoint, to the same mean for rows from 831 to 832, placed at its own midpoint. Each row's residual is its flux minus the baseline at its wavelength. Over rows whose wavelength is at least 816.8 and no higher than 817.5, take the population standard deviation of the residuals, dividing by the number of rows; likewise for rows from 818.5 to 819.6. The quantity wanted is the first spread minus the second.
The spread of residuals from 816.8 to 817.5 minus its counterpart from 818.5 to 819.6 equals -0.001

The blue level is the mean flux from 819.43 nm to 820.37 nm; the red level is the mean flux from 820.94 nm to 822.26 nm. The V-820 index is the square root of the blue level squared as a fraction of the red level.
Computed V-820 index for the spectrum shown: 0.739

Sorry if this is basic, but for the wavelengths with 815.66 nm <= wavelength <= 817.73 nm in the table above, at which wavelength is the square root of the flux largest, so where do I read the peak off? 817.639 nm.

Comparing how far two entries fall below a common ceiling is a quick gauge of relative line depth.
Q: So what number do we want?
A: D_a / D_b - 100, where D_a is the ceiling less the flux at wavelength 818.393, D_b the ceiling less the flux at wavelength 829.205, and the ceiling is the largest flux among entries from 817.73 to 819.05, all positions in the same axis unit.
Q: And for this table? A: -100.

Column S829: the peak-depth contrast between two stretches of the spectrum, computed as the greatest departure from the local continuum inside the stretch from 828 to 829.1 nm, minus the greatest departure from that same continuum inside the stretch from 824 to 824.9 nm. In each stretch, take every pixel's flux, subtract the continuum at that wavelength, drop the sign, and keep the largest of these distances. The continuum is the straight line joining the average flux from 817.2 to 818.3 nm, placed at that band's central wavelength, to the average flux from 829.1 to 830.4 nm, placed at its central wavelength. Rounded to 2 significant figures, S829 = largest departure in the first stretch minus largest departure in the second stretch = 0.011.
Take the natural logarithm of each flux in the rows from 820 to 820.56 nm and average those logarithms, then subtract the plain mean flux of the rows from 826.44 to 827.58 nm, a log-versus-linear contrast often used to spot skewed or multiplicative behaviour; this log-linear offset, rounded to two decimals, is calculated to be -1.16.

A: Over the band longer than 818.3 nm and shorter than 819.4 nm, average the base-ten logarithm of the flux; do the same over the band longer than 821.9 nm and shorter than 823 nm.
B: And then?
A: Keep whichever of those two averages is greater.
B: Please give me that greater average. -0.258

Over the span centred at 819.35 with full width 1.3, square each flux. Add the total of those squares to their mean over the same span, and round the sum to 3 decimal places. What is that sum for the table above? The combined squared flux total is 2.324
